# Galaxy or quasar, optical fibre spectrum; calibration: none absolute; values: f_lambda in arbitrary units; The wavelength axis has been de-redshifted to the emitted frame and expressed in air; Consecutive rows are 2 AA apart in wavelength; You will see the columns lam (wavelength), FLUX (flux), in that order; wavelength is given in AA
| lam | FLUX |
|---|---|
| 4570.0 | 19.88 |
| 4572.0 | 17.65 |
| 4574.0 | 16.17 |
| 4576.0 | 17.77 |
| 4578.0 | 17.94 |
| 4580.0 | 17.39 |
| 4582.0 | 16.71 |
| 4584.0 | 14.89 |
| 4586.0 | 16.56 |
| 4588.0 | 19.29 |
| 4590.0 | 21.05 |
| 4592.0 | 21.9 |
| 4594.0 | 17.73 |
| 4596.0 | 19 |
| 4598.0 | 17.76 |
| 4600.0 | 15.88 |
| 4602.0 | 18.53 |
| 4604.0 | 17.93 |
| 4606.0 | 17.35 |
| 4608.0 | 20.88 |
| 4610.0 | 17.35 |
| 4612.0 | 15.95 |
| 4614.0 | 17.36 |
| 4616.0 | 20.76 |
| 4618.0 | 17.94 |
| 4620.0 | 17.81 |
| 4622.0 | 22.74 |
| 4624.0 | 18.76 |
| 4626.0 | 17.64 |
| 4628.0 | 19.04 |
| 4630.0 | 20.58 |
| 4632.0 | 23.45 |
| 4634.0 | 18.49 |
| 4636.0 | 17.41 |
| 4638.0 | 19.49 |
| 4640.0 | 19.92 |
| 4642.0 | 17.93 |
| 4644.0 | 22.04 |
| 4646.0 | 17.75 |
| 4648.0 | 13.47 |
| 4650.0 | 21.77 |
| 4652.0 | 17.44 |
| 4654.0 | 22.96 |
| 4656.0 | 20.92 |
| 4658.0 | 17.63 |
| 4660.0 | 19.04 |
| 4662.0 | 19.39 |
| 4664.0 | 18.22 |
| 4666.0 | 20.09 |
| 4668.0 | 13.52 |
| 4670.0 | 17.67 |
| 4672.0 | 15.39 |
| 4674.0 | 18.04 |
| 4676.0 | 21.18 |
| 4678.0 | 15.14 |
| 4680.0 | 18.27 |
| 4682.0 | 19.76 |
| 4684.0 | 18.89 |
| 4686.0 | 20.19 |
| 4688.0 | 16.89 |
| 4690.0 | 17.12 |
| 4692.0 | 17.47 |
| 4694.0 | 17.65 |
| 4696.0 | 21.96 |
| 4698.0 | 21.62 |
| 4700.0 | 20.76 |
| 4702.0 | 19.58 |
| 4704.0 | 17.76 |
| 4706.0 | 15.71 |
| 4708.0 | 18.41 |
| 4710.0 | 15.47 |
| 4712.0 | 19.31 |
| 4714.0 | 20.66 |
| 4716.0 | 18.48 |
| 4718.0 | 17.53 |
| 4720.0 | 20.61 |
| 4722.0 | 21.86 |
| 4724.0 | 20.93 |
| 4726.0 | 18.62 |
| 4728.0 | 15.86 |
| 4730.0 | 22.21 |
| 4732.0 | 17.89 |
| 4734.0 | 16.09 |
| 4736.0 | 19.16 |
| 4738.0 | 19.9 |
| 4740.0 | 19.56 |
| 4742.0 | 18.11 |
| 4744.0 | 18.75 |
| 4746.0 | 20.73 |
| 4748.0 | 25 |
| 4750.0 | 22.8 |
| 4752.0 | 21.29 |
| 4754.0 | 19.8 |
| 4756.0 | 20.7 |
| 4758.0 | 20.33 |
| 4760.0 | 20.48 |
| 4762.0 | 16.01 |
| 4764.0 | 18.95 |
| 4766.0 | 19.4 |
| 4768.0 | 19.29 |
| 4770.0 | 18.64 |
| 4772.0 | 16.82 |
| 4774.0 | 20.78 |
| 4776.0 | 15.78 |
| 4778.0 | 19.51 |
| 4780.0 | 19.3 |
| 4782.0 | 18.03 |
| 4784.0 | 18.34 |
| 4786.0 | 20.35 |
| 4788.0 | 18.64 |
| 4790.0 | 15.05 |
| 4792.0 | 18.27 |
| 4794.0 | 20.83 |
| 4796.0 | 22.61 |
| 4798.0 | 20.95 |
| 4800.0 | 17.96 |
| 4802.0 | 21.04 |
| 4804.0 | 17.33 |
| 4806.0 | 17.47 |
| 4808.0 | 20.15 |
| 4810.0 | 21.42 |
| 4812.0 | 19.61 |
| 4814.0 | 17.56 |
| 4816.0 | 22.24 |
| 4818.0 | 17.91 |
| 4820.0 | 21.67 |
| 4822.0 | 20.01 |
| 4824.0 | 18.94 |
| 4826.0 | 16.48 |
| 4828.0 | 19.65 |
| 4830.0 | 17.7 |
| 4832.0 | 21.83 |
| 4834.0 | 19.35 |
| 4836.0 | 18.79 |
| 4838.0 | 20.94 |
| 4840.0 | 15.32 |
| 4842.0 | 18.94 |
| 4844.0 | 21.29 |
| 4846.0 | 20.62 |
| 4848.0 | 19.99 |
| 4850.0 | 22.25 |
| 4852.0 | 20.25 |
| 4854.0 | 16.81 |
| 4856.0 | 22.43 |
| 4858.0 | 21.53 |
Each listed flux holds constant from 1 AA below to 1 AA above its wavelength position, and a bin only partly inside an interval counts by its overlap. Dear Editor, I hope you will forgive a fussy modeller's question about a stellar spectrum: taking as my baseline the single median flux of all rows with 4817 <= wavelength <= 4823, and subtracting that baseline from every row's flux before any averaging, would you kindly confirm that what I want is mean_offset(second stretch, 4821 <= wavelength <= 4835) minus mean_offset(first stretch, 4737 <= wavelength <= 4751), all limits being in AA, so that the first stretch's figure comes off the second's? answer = -1.6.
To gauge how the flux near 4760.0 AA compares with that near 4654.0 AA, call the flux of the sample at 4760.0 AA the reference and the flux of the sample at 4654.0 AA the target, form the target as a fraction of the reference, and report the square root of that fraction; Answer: 1.06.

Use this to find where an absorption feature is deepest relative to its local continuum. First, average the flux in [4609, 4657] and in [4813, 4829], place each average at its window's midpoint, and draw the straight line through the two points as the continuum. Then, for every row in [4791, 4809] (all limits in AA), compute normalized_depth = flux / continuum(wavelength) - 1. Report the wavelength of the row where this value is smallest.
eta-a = 4804.0 AA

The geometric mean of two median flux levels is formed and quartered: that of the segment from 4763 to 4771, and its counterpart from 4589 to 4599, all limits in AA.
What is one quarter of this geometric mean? 4.76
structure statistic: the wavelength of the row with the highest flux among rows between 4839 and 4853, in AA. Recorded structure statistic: 4850.0 AA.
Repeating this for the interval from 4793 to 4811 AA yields 4796.0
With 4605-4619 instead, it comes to 4608.0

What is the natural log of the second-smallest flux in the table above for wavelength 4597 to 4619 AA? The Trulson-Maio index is 2.77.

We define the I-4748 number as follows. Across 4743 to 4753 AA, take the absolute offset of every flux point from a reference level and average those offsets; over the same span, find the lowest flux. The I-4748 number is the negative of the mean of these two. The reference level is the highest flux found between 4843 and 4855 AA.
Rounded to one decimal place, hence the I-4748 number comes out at -10.3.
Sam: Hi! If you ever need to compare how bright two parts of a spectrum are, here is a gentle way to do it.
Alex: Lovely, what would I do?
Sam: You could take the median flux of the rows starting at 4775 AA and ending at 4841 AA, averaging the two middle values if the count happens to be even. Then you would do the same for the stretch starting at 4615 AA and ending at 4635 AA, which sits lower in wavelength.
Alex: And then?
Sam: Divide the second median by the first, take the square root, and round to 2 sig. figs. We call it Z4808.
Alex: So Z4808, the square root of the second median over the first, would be 0.99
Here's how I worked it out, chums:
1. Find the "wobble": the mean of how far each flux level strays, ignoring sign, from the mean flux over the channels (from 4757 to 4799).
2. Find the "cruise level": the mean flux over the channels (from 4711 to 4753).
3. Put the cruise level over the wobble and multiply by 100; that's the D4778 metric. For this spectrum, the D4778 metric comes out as 1369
